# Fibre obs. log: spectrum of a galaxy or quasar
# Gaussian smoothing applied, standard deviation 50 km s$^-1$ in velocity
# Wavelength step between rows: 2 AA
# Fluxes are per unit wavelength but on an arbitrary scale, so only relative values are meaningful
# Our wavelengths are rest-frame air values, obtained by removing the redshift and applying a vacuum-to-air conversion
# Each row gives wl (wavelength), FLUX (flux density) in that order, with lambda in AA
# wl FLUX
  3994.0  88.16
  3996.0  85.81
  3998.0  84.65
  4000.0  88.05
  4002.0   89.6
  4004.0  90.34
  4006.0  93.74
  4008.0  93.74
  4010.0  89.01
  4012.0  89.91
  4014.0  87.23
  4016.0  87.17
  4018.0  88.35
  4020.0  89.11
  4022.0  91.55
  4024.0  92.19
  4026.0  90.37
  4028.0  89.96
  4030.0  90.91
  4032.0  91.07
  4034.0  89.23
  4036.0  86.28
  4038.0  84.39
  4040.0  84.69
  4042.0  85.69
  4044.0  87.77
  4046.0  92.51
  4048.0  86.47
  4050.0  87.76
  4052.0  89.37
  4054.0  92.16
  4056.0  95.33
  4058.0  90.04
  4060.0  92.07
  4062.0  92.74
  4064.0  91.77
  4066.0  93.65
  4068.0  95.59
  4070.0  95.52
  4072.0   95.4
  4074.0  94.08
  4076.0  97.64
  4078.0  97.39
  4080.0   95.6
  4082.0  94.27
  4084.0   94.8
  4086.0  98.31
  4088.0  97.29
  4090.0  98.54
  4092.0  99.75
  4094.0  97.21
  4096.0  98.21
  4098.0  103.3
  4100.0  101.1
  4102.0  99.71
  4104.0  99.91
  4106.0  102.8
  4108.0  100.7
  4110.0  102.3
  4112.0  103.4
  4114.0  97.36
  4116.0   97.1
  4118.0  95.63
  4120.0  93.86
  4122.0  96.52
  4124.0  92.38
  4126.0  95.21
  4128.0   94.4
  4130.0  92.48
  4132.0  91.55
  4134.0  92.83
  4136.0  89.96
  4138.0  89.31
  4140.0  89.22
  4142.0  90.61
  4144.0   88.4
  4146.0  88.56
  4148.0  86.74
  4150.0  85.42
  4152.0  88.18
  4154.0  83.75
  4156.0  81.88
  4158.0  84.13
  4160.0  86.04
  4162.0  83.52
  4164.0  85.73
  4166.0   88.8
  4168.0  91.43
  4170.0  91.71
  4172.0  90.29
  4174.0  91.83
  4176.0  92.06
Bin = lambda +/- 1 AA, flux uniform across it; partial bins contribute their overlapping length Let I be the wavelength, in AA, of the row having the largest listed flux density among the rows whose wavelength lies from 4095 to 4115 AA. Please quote 4112.0 AA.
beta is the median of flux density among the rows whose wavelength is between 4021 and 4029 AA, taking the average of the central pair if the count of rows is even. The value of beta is 91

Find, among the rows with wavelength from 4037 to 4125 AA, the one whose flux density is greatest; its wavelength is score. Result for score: 4112.0 AA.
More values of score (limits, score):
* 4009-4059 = 4056.0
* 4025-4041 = 4032.0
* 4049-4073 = 4068.0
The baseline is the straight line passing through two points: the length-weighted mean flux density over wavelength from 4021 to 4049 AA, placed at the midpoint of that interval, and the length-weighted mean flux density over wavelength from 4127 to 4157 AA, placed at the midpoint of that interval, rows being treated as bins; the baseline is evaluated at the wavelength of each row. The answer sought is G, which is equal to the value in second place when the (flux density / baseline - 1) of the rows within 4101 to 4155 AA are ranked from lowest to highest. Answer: -0.04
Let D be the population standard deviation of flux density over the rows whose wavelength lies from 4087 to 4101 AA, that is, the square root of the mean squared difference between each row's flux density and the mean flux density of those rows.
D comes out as 2.1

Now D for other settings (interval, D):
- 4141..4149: 1.4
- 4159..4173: 2.9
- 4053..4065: 1.6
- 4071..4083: 1.4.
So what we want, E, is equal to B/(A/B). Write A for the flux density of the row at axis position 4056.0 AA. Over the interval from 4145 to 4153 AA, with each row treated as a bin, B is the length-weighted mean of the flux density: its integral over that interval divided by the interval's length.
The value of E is 80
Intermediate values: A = 95.33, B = 87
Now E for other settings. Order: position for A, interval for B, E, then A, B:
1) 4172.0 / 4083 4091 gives 105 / 90.29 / 97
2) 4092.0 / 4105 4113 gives 105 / 99.75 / 102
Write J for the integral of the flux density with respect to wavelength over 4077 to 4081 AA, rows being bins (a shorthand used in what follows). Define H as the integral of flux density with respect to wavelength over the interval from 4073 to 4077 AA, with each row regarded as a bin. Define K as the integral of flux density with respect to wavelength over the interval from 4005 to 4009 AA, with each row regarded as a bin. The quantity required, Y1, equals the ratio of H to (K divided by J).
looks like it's 395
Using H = 383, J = 386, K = 375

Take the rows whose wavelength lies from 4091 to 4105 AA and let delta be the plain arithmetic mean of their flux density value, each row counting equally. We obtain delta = 100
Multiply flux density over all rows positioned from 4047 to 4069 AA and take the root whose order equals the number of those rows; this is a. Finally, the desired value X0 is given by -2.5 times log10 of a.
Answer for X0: -4.90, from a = 91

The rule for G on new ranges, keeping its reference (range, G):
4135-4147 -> 0.00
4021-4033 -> 0.02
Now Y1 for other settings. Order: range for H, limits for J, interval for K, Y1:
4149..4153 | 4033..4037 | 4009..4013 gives 341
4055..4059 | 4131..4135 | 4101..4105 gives 342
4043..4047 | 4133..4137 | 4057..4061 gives 362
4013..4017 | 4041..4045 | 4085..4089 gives 309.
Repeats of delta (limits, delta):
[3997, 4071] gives 90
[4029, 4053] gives 88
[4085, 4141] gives 97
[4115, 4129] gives 95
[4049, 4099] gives 95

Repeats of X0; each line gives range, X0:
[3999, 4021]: -4.88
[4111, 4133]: -4.95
